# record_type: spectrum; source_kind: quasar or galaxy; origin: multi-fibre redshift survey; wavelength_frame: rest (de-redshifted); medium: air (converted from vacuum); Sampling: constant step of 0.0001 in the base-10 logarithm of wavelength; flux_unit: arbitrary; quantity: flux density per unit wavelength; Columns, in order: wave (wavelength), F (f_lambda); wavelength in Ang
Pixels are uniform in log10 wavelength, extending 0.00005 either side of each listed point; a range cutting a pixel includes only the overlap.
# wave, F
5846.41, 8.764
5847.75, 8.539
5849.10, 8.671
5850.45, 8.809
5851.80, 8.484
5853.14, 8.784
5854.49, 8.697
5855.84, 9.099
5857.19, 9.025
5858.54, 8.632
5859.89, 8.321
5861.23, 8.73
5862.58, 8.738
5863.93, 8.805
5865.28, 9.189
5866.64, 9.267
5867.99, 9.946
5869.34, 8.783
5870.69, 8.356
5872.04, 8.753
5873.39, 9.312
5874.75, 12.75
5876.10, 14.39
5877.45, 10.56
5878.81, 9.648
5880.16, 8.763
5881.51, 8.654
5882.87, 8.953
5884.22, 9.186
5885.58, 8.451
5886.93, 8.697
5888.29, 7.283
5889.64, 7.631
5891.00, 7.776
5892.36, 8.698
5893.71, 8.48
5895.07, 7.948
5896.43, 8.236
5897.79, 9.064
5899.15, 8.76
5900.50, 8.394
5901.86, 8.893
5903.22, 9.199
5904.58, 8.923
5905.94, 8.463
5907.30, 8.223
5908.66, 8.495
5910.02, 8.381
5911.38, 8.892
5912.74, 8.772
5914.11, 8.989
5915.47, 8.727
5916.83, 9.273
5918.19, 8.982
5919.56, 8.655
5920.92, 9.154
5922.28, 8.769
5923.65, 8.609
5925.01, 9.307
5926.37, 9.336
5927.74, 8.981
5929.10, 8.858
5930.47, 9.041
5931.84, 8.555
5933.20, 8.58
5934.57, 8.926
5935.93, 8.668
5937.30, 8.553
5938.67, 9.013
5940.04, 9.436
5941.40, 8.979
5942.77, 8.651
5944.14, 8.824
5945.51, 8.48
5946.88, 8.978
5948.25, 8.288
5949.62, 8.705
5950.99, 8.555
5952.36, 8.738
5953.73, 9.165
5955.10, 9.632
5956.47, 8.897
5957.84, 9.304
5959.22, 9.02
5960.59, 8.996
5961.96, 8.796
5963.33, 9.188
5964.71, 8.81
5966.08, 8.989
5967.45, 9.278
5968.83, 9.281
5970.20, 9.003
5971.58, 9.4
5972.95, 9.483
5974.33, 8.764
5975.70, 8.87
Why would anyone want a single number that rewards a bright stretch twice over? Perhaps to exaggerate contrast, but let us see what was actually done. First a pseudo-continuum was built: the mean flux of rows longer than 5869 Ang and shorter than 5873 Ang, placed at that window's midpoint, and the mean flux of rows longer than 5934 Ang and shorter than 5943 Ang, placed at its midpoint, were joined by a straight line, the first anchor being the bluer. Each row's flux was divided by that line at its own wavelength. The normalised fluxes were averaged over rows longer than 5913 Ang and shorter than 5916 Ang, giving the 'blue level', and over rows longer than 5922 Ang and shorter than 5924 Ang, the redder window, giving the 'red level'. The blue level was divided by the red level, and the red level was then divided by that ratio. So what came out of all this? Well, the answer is 0.96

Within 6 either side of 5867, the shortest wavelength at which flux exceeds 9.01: 5865.28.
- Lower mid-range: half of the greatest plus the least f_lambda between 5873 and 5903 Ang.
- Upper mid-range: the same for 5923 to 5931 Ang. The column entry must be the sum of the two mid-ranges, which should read 19.8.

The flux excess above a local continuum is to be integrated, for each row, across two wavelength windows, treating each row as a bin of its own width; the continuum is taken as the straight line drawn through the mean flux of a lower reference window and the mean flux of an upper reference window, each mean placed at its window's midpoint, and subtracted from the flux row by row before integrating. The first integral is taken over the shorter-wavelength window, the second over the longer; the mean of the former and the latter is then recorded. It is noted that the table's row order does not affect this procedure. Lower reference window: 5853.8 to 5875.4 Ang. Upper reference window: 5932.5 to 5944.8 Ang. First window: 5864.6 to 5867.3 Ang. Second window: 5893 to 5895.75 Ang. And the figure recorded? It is -1.0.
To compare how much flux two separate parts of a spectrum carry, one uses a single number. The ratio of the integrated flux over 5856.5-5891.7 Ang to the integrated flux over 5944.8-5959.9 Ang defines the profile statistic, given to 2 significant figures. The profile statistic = 2.4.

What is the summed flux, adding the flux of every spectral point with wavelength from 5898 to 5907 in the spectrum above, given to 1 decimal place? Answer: 52.6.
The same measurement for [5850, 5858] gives 52.9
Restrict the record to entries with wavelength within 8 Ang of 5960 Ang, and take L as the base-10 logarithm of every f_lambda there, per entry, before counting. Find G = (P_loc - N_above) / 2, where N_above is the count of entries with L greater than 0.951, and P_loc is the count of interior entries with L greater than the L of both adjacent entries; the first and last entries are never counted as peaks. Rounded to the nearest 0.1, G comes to -2.5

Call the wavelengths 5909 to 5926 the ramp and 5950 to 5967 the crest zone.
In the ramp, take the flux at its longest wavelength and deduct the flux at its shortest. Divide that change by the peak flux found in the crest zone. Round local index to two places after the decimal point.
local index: 0.10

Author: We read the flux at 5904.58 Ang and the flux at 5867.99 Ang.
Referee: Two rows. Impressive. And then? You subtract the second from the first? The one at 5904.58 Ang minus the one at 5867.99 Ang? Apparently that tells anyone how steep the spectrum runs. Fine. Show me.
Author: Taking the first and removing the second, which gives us -1.0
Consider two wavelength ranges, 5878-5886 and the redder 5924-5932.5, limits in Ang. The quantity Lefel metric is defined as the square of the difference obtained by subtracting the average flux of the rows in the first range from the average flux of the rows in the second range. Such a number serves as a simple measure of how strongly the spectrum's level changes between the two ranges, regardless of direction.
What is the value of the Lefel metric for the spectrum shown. 0.00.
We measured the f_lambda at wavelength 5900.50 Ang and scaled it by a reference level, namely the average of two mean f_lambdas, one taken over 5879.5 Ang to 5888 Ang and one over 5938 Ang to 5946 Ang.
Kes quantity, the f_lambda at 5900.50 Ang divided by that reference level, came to 0.95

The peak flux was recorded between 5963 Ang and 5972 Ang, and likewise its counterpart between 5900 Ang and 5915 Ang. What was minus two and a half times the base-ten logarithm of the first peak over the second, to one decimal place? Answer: 0.0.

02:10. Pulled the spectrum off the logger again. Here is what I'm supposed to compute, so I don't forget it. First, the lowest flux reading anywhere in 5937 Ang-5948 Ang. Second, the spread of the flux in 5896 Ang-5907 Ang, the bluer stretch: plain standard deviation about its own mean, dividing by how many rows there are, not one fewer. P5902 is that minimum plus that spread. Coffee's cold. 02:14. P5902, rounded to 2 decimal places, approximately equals 8.80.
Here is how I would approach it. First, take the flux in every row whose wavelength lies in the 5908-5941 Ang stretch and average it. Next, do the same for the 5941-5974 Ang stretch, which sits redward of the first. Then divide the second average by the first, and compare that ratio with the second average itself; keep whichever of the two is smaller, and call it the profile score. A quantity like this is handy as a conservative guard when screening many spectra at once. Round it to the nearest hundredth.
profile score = 1.01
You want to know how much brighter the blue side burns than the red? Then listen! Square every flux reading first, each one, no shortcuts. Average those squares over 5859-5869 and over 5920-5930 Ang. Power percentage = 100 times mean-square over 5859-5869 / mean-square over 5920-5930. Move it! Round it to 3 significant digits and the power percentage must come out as 100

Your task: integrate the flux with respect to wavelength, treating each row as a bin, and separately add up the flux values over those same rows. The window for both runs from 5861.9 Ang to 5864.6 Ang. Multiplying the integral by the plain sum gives 415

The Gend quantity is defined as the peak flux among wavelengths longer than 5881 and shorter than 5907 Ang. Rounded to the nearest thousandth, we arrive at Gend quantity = 9.199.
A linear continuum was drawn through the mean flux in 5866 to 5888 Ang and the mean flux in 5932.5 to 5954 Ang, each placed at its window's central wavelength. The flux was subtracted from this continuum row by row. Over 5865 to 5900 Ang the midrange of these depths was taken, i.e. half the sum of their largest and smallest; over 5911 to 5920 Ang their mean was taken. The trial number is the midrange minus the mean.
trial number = -1.5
